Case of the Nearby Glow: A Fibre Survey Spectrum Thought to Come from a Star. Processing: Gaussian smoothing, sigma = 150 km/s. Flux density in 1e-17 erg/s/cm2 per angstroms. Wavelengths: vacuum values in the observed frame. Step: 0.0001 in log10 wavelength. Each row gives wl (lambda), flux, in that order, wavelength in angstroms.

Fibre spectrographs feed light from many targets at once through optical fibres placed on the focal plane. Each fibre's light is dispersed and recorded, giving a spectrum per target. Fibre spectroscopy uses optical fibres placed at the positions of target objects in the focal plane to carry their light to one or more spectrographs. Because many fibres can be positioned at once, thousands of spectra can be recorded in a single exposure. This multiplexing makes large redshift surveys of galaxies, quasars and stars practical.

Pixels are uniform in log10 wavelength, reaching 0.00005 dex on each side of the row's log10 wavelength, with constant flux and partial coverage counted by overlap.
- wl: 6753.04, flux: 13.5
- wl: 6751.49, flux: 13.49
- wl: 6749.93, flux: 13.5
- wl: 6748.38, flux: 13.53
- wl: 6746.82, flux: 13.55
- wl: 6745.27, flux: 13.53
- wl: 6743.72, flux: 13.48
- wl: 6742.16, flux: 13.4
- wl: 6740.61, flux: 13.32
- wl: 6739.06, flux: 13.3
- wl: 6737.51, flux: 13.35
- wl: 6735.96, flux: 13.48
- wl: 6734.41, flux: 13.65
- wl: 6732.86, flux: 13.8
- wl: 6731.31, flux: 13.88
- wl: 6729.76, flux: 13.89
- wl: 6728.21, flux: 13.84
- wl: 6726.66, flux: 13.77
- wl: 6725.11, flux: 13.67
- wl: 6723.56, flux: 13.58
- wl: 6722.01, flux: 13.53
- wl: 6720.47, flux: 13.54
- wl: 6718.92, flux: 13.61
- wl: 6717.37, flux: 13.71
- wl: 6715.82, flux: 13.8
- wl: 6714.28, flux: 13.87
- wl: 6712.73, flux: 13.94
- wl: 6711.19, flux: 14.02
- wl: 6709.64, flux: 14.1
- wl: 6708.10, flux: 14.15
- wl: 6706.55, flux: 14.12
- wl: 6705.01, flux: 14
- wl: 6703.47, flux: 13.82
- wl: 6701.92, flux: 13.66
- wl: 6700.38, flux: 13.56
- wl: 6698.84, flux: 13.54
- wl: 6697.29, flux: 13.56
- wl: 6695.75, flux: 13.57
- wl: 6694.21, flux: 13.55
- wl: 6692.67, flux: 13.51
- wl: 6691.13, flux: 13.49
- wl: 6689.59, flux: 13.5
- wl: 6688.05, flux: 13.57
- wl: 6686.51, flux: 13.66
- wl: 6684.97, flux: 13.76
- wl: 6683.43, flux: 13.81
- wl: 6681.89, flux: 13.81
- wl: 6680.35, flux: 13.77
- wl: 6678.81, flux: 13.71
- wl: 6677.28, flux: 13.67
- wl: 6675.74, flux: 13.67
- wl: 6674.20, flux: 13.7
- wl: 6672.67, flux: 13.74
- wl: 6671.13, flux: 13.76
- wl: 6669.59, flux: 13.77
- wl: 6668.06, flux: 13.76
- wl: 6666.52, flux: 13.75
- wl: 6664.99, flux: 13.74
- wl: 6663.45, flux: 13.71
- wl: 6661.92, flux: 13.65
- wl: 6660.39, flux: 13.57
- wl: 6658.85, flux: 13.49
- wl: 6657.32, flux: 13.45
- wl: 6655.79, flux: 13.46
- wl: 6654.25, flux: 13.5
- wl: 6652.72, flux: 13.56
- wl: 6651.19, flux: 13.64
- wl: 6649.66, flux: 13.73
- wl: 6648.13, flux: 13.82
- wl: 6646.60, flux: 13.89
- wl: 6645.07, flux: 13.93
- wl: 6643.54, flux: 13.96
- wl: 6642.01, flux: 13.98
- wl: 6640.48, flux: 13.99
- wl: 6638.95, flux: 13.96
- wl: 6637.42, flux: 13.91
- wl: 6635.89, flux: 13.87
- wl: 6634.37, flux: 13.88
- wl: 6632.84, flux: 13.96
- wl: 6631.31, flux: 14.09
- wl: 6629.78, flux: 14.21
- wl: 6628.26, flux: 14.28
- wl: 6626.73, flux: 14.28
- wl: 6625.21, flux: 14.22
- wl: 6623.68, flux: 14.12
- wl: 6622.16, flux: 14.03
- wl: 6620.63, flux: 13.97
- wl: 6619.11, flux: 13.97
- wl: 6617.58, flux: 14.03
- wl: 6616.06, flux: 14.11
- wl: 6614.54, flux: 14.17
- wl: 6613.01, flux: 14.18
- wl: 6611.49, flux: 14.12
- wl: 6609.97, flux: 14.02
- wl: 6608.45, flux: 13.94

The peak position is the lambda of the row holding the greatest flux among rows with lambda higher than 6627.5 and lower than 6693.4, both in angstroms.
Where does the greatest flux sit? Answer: 6628.26 angstroms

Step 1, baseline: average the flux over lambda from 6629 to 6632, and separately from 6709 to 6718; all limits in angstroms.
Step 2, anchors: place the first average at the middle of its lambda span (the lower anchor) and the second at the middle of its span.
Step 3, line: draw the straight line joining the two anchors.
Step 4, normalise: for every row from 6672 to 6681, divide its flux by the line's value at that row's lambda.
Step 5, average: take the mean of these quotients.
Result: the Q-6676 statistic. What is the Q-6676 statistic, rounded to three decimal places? 0.978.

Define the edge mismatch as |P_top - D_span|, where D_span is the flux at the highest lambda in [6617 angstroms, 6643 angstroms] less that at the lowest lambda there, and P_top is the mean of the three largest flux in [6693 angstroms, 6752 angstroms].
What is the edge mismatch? 14.2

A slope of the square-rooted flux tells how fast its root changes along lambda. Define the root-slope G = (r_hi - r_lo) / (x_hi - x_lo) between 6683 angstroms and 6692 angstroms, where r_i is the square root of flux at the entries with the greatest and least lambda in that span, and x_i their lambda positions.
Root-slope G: -0.006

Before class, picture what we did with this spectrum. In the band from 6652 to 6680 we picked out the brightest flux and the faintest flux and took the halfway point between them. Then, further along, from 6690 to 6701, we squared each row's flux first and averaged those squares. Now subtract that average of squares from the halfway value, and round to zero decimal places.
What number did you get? -170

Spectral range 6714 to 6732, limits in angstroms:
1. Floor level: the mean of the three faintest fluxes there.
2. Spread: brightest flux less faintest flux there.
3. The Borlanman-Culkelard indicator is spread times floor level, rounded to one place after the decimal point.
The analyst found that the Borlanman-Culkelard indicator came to 4.9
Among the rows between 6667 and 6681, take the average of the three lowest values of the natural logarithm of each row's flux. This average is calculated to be 2.62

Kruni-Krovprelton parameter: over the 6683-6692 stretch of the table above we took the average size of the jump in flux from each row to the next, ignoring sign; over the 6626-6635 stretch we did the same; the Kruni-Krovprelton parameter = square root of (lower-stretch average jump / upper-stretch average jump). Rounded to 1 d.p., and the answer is 1.1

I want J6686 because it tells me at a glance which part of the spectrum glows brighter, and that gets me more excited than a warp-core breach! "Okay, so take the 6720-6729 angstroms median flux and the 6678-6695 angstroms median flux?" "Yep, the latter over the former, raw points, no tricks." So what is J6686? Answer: 1.003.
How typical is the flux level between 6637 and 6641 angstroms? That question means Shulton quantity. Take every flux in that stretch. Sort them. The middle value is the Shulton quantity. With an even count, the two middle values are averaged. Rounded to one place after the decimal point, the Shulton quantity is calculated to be 14.0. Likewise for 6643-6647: 13.9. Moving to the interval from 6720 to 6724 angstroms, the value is 13.5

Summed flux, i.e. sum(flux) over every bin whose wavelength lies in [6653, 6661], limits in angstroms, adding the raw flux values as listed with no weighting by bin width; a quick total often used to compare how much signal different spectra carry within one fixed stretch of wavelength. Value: 67.5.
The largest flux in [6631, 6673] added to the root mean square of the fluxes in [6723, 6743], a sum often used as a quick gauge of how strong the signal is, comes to 27.7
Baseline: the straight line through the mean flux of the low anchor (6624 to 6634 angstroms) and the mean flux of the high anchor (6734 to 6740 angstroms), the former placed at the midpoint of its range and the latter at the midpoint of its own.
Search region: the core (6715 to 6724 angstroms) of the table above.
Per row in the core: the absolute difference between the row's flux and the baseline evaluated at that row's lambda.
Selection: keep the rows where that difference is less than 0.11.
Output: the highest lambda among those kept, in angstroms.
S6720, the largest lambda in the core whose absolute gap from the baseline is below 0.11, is 6723.56 angstroms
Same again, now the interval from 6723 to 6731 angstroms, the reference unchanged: 6723.56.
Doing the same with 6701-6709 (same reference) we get 6701.92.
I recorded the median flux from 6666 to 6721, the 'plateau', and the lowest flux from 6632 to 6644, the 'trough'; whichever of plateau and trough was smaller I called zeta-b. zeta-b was 13.7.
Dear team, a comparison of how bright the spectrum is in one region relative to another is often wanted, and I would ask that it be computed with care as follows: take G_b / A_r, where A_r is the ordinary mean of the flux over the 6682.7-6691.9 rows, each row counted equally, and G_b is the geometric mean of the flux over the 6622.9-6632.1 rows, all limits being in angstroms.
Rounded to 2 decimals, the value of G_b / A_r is 1.04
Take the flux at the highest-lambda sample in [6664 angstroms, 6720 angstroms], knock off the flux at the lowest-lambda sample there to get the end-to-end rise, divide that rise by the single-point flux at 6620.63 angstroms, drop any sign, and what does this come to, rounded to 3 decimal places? 0.009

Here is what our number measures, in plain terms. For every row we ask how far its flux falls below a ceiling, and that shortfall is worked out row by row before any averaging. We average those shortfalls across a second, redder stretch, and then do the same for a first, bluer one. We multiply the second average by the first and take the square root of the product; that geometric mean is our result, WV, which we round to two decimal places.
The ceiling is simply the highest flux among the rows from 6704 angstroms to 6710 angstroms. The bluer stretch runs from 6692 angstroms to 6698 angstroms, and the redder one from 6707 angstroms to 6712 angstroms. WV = 0.19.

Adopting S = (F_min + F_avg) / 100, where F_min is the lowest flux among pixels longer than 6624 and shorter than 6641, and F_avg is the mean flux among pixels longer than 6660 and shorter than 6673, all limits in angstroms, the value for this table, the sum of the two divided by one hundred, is 0.276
